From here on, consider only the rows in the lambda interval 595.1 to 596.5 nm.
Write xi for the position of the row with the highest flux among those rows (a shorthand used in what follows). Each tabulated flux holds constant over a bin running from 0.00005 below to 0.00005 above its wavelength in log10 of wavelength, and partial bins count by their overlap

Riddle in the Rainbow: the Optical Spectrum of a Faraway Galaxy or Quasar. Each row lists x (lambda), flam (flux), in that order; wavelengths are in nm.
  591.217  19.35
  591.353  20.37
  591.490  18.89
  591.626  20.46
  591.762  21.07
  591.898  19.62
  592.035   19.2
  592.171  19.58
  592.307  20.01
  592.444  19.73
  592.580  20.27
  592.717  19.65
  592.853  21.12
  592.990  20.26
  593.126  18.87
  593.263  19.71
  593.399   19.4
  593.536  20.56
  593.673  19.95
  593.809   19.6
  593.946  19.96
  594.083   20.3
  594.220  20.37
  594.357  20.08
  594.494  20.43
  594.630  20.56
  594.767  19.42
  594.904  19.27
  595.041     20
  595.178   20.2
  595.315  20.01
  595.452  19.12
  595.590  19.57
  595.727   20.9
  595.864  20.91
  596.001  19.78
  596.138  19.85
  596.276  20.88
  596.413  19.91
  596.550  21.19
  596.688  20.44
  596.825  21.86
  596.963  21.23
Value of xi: 595.864 nm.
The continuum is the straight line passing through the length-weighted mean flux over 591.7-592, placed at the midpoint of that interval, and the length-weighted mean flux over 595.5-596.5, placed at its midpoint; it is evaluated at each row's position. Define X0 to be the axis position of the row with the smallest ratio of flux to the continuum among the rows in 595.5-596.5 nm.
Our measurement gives 595.590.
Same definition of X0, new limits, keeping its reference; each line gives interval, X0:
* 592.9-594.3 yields 593.126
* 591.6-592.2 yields 592.035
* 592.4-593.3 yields 593.126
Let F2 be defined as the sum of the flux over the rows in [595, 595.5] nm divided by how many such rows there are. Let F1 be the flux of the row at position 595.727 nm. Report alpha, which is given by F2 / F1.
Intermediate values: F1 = 20.9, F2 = 19.8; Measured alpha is 0.95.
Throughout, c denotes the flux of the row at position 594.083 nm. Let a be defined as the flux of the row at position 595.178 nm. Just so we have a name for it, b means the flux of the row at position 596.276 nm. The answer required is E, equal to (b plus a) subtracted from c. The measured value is -20.8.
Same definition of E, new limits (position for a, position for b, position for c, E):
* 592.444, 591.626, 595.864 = -19.3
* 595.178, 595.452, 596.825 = -17.5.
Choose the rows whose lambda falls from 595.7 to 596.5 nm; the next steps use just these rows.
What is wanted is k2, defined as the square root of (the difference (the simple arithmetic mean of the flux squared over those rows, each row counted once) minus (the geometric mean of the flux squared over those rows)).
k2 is 0.74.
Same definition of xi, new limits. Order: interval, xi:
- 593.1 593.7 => 593.536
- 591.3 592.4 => 591.762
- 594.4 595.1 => 594.630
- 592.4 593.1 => 592.853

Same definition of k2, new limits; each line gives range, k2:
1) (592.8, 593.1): 0.61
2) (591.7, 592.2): 1.00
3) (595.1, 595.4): 0.13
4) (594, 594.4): 0.17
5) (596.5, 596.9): 0.82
